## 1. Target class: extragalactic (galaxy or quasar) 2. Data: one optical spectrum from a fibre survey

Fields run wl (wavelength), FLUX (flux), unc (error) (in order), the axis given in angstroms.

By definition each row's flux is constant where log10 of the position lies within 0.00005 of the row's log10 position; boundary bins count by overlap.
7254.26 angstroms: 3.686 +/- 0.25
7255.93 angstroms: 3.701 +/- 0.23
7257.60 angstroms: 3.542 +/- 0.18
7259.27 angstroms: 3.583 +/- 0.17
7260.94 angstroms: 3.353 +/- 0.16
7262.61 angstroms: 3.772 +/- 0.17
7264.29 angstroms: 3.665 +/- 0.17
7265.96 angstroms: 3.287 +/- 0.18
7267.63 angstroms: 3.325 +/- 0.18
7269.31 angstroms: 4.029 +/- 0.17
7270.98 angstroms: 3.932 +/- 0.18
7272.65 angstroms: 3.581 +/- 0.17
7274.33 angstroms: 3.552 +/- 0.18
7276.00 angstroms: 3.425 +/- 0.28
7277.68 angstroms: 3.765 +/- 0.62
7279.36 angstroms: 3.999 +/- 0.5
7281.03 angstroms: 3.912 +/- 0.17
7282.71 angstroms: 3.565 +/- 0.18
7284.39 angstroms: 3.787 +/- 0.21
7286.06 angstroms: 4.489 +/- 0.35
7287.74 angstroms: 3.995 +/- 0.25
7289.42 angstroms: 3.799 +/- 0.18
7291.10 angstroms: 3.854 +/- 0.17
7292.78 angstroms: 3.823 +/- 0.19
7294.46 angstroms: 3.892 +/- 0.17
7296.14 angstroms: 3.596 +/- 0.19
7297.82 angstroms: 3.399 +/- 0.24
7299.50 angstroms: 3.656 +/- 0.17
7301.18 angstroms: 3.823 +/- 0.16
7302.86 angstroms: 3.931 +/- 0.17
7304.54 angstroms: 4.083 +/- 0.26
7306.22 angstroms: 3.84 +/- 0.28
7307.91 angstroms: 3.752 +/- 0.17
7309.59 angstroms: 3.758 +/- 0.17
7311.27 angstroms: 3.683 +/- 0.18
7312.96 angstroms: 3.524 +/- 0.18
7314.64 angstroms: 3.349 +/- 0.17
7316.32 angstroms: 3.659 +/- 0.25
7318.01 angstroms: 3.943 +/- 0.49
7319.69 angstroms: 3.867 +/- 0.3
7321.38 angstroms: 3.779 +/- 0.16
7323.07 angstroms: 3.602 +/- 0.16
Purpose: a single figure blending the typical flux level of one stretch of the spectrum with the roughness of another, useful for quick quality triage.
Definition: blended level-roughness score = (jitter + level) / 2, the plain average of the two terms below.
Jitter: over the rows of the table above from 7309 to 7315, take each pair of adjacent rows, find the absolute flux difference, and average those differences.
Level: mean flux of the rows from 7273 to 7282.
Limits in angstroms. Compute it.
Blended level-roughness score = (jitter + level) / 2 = 1.93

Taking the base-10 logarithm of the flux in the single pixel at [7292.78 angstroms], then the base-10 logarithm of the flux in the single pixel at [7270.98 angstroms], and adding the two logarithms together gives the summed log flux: 1.18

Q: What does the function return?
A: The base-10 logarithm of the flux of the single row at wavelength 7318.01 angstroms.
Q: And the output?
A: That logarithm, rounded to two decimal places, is 0.60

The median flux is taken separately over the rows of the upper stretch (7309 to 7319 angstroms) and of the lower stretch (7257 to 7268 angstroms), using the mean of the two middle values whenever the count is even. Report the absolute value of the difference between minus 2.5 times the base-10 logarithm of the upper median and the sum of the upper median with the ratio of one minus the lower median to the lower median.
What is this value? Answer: 4.37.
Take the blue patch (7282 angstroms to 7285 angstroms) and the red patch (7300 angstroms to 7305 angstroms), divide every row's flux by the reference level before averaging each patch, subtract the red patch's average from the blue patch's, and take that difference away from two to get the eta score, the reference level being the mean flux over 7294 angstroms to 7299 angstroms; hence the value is 2.07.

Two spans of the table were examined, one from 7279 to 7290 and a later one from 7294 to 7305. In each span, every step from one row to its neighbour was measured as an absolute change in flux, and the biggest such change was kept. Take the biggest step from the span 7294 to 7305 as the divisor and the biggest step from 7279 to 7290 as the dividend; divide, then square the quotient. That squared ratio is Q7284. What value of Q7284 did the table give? 5.6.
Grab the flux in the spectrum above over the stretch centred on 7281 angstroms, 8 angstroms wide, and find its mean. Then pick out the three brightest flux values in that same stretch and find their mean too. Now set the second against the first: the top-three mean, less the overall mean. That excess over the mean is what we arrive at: 0.09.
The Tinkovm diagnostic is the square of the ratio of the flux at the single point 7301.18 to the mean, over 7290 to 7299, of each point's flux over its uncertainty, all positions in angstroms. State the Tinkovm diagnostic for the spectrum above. 0.037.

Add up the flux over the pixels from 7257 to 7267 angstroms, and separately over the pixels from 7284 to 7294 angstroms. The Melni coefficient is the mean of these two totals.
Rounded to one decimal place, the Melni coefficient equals 22.5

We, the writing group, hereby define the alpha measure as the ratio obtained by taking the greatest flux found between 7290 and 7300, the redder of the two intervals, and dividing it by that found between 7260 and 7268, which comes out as 1.03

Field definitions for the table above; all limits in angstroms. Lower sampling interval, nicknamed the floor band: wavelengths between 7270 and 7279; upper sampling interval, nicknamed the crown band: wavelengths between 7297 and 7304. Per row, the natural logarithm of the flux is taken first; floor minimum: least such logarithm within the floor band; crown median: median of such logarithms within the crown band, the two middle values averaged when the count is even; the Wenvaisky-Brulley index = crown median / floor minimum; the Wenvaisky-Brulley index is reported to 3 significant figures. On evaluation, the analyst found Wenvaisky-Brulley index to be 1.07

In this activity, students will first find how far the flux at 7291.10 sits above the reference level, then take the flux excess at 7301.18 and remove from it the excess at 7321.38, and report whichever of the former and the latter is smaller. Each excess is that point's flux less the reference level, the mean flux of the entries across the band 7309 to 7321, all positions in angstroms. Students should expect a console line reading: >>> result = 0.04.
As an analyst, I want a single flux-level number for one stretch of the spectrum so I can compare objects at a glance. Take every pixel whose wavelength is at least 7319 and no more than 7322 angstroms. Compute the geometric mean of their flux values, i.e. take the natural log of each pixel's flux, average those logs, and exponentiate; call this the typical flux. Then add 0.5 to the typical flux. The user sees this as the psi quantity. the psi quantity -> 4.32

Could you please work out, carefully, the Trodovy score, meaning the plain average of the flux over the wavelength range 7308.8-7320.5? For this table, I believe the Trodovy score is 3.68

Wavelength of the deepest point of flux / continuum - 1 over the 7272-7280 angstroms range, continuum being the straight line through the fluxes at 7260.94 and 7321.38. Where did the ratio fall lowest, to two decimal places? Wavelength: 7276.00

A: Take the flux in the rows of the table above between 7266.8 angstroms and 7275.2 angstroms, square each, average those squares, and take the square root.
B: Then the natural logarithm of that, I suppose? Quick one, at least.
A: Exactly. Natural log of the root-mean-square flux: 1.31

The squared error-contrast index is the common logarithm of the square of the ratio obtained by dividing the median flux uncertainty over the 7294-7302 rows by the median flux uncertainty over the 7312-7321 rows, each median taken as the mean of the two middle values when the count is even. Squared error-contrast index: -0.3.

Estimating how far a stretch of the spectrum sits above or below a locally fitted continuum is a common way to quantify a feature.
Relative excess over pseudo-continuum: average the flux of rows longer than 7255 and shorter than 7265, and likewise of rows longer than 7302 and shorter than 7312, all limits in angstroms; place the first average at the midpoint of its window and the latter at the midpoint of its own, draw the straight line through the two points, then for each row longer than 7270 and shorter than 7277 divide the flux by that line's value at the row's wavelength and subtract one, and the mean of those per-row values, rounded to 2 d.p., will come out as -0.01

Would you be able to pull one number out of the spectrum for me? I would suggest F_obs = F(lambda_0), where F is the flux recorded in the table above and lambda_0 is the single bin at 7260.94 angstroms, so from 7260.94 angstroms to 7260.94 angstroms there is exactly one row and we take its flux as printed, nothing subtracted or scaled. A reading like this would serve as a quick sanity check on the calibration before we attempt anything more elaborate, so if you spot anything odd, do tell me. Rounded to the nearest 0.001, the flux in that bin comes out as 3.353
